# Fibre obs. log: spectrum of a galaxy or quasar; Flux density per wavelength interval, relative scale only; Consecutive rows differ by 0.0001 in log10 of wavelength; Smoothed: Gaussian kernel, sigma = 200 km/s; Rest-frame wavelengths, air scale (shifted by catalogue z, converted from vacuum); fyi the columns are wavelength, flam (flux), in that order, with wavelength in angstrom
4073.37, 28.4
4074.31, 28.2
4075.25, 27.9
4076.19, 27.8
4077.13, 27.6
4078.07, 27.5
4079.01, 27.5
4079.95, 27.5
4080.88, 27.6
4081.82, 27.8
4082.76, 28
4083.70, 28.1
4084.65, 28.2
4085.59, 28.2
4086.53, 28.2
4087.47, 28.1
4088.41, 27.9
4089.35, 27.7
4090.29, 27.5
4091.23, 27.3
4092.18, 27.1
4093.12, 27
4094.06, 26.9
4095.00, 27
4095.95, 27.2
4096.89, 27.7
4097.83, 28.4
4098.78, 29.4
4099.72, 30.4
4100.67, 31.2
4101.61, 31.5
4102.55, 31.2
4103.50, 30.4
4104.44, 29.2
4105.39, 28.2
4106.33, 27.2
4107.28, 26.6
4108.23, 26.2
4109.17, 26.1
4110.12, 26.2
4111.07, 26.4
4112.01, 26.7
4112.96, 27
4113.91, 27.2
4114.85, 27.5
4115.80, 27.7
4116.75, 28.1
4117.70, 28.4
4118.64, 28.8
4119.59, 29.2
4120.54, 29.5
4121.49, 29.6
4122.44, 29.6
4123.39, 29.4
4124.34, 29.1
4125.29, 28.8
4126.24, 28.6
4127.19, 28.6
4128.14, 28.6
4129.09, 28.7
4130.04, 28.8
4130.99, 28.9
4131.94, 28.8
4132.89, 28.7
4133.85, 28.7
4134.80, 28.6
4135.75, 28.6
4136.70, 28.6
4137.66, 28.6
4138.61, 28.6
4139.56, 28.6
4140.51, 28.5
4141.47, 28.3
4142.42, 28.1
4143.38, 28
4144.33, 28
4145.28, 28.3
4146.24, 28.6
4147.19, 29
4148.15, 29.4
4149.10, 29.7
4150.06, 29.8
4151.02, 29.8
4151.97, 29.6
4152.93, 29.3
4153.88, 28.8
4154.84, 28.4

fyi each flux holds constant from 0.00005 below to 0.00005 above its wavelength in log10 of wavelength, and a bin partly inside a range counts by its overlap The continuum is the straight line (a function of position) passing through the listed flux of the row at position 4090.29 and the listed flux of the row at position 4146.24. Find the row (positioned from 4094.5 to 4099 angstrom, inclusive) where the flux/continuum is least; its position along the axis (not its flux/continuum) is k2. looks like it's 4095.00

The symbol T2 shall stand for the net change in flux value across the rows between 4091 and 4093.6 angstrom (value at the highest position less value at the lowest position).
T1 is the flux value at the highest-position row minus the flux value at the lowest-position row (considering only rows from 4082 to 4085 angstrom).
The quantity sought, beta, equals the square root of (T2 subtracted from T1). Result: 0.7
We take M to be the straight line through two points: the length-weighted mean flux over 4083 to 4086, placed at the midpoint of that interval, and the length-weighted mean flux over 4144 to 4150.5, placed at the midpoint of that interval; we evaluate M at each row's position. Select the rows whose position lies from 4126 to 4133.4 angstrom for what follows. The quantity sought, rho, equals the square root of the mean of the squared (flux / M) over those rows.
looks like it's 1.00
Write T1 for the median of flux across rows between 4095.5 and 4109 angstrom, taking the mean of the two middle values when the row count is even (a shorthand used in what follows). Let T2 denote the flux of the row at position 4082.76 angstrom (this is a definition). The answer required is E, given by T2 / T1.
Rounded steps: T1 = 28.8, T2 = 28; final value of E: 0.97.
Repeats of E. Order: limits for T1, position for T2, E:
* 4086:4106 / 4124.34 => 1.04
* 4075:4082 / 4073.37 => 1.03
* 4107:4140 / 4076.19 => 0.97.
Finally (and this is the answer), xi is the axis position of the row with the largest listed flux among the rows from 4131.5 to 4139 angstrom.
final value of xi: 4131.94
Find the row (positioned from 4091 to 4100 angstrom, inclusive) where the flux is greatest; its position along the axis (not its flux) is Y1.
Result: 4099.72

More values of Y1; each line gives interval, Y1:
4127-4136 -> 4130.99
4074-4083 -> 4074.31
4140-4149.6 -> 4149.10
